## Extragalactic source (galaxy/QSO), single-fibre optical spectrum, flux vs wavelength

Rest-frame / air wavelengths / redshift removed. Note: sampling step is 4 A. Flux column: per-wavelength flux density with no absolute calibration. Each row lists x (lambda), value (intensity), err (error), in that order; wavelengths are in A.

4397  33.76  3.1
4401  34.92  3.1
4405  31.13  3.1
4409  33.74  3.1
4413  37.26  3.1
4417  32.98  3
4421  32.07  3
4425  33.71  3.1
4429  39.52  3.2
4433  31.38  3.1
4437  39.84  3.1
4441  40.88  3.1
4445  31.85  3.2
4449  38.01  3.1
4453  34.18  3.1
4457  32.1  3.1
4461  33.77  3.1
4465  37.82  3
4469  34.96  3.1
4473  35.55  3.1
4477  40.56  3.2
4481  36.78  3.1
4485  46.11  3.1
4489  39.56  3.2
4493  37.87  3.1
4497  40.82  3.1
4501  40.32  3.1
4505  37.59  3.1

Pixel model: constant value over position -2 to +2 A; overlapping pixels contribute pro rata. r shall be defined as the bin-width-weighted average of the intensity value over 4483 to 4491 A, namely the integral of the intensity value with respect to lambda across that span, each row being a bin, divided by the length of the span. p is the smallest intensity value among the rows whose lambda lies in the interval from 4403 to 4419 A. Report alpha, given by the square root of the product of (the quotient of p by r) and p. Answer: 4.8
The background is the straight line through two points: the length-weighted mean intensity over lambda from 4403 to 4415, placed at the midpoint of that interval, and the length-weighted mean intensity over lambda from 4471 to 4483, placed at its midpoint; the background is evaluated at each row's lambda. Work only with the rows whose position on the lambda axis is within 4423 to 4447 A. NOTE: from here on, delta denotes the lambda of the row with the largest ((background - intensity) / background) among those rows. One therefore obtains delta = 4445 A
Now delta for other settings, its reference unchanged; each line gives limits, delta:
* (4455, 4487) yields 4457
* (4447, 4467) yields 4457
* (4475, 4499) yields 4481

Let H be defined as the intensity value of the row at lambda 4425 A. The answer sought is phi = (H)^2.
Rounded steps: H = 33.71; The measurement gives 1136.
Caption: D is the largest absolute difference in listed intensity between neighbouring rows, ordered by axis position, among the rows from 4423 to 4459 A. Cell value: 9.0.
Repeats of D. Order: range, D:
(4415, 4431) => 5.8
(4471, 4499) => 9.3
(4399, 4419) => 4.3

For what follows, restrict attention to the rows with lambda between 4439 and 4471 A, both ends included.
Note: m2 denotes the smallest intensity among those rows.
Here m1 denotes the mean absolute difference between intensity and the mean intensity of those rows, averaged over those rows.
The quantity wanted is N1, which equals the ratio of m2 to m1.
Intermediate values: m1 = 2.59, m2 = 31.85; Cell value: 12.3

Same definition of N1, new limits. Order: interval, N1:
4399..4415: 17.0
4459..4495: 12.8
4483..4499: 15.1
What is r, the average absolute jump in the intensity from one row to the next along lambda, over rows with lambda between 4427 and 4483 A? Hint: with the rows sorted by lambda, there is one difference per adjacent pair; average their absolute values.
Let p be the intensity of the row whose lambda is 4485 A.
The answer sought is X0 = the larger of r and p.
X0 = 46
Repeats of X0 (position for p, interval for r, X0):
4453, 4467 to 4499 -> 34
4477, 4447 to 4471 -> 41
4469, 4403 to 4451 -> 35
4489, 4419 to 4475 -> 40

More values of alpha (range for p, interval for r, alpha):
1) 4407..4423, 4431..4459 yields 5.4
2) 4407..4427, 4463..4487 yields 5.2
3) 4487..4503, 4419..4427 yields 6.6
